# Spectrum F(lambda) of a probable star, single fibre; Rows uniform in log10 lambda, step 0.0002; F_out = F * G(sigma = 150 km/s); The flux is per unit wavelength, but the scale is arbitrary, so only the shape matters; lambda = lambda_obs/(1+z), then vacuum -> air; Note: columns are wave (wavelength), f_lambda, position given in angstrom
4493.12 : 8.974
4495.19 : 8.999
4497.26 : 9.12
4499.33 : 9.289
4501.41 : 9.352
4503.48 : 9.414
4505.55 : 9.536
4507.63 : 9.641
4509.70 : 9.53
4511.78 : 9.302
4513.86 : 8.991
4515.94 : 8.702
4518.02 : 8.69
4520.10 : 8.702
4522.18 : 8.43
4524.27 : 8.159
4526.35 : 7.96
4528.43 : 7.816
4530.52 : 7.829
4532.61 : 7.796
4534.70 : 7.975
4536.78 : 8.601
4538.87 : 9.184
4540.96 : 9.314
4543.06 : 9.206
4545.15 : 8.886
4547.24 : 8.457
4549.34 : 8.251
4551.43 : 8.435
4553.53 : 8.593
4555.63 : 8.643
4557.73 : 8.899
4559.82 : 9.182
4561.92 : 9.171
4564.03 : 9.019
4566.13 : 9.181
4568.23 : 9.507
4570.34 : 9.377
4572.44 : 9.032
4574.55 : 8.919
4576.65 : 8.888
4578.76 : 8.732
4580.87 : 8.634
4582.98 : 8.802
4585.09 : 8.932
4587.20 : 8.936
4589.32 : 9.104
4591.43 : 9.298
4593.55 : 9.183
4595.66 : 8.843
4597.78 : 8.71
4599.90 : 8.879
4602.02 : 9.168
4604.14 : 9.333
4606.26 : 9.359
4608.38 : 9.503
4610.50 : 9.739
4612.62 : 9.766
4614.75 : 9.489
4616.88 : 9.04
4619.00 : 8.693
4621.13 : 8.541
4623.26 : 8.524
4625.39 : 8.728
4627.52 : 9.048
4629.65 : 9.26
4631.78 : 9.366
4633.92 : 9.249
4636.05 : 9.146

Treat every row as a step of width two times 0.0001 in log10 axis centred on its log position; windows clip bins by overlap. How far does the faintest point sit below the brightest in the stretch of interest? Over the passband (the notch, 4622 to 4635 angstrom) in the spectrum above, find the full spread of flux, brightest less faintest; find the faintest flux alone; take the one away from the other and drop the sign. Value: 7.7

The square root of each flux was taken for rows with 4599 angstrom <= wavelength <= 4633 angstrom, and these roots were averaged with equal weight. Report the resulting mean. 3.02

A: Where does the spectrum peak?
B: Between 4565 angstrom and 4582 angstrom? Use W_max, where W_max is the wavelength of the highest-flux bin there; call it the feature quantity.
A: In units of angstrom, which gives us 4568.23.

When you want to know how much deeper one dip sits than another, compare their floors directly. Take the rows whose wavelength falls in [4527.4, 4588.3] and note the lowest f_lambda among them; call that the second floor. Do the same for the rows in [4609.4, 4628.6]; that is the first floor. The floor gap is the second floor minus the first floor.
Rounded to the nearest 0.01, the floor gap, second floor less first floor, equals -0.73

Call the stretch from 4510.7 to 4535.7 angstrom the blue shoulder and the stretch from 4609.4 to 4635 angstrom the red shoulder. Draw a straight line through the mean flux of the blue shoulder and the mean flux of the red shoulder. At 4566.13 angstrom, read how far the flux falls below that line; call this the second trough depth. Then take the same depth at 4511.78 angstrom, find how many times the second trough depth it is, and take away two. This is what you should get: 0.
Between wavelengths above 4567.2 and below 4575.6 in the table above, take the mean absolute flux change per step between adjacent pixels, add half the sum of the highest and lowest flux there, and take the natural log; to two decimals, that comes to 2.24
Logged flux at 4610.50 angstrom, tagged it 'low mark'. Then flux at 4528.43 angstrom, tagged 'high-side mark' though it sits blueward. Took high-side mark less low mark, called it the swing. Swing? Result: -1.9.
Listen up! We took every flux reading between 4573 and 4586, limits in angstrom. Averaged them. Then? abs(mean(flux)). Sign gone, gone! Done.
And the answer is 8.8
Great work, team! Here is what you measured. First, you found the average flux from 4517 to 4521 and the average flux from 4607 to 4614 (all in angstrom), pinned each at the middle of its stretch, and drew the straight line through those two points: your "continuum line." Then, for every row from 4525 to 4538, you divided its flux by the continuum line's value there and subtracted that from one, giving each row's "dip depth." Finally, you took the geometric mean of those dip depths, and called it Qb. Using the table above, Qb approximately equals 0.087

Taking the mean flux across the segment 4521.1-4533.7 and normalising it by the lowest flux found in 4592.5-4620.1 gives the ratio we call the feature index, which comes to 0.92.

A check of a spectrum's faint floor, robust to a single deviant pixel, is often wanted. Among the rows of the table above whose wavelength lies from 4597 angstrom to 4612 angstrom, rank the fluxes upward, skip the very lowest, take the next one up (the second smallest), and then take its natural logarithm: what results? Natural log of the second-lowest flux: 2.18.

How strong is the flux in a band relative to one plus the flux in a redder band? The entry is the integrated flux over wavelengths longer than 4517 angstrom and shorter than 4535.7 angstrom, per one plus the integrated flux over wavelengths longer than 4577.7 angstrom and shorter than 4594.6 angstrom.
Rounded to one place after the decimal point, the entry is 1.0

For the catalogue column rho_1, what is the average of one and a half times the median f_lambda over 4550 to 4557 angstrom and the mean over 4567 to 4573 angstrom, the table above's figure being 11.1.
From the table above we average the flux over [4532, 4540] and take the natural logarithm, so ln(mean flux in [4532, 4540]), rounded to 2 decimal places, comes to 2.13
